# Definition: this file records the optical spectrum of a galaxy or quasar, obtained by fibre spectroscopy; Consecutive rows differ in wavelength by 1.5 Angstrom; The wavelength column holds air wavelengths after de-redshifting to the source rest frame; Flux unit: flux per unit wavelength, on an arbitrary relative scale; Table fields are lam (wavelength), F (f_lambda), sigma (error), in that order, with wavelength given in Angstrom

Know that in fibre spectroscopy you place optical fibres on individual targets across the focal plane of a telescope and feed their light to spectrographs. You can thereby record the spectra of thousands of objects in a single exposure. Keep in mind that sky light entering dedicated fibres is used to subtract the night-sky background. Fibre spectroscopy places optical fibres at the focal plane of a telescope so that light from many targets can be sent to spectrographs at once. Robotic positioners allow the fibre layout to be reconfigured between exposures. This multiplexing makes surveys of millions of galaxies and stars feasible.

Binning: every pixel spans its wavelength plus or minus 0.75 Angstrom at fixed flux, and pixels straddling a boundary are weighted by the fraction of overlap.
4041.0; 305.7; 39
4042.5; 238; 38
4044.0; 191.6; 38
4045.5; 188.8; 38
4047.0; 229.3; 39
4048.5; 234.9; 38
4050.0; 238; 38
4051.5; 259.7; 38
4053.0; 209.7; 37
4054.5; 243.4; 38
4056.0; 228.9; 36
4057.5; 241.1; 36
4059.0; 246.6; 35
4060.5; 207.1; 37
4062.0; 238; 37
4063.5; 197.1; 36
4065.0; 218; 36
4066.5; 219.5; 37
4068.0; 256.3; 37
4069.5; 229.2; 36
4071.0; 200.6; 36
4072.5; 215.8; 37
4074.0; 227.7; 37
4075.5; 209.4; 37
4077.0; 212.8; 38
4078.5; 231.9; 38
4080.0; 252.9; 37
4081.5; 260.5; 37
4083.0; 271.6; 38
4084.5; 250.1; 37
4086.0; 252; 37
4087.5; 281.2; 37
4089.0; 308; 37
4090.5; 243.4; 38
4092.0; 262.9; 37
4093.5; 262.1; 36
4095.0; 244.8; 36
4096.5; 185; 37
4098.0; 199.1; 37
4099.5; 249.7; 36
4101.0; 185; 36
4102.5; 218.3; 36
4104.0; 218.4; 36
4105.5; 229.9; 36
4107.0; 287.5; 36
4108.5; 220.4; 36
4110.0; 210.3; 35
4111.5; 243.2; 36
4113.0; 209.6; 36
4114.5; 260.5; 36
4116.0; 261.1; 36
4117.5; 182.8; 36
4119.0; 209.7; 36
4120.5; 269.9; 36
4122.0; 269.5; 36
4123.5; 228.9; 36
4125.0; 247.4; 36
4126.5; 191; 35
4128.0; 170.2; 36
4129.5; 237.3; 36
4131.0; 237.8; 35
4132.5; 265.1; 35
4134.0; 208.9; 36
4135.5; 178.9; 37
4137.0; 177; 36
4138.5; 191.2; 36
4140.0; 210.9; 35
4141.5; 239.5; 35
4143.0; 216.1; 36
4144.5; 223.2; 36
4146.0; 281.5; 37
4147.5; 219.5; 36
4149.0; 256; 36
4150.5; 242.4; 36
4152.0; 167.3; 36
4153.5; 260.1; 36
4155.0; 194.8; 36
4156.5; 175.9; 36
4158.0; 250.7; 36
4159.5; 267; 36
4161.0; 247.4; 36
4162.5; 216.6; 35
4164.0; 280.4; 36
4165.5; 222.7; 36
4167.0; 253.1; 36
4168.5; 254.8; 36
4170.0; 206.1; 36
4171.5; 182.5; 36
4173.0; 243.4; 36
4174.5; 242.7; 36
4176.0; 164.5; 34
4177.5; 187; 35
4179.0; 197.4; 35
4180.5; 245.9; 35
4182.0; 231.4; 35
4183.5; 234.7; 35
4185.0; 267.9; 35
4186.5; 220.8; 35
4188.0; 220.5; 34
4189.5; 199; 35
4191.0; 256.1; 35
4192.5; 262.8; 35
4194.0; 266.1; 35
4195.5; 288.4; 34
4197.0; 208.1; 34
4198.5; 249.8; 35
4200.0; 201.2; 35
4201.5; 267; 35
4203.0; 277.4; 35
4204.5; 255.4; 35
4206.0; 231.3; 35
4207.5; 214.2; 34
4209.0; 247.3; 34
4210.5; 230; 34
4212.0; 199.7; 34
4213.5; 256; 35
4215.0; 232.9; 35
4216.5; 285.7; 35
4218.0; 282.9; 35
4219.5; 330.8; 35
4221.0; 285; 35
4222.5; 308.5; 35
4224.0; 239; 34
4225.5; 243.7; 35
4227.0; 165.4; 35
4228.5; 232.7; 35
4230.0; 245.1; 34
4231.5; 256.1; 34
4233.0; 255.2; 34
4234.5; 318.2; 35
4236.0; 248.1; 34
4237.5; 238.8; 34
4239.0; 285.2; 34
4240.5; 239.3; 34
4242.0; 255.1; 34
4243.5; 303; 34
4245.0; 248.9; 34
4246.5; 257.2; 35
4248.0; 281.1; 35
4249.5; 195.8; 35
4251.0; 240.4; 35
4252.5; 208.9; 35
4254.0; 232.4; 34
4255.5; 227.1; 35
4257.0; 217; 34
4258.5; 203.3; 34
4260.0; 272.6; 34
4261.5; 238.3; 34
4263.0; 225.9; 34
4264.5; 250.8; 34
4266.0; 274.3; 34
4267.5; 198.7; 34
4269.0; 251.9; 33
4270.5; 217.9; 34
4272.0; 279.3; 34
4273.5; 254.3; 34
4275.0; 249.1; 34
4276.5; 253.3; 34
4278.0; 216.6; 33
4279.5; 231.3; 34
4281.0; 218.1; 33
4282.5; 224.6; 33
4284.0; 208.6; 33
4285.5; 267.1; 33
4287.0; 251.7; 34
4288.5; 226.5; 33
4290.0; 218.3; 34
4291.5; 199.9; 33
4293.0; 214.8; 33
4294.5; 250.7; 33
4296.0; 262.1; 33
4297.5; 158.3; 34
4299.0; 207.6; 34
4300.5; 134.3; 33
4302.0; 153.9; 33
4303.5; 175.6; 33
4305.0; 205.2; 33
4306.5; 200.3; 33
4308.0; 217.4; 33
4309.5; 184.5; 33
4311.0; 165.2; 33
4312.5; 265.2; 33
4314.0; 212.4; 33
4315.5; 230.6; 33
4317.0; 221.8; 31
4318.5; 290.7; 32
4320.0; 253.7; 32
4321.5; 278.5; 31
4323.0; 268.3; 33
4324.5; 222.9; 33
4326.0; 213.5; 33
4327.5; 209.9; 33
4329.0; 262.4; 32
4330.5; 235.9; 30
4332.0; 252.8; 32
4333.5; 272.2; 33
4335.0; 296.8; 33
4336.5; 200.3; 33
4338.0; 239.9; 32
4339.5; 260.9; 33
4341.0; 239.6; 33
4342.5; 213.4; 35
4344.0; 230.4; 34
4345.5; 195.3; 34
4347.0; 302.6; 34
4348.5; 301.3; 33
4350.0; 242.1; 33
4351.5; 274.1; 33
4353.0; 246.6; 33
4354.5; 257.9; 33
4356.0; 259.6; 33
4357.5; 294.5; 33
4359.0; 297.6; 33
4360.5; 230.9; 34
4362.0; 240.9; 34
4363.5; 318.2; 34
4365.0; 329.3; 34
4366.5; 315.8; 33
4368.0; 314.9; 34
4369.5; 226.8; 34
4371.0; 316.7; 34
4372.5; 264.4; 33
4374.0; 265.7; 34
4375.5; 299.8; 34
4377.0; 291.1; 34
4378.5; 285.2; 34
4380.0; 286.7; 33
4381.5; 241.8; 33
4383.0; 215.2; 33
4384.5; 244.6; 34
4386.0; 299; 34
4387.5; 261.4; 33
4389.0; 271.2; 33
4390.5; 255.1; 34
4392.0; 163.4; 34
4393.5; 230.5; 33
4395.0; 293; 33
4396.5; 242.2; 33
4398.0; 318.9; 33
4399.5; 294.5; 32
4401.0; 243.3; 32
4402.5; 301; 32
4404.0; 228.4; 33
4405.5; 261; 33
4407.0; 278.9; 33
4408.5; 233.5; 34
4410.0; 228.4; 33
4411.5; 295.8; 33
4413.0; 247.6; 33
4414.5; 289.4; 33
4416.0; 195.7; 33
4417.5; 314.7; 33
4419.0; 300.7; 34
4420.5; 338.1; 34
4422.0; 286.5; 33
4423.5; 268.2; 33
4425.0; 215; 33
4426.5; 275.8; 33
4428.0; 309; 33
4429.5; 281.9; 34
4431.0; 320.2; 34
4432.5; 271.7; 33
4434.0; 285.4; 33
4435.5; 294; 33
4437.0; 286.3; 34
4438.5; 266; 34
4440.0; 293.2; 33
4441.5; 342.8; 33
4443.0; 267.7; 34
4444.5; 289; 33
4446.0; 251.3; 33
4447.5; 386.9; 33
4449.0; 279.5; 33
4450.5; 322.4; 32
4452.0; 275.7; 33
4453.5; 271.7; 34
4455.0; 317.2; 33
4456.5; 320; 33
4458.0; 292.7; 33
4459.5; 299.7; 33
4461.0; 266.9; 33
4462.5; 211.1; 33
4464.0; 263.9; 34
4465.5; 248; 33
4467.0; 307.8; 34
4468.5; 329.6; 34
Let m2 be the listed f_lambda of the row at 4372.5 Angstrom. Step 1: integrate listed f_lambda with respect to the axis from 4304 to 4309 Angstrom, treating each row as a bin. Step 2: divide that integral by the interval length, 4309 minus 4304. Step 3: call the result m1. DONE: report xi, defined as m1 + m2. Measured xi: 469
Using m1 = 205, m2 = 264.4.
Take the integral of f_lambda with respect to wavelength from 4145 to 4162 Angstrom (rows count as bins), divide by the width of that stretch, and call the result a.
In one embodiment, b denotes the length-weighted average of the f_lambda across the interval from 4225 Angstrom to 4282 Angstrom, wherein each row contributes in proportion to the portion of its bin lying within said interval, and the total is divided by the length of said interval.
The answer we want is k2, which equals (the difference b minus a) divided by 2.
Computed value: 5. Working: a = 233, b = 243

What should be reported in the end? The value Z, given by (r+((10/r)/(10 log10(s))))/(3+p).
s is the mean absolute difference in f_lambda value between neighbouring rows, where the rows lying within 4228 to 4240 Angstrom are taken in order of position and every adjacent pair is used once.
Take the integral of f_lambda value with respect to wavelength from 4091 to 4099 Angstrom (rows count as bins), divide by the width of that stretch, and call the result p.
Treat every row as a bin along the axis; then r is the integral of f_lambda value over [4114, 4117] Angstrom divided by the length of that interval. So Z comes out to 1.08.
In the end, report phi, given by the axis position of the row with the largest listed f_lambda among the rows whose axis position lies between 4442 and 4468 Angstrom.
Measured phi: 4447.5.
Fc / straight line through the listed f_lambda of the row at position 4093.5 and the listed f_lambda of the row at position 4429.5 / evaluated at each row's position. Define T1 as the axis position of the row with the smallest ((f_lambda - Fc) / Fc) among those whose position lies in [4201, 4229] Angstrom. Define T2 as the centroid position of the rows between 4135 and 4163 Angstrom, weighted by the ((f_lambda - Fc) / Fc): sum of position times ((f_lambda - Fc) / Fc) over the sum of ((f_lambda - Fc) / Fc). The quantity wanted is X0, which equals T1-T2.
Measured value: 80.1 Angstrom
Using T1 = 4227.0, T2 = 4146.9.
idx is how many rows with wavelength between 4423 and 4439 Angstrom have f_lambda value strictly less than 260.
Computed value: 1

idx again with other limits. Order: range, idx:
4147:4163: 9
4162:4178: 10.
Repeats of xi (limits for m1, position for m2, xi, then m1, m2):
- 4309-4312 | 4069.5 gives 411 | 182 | 229.2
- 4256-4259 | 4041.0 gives 518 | 212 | 305.7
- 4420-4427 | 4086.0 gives 527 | 275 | 252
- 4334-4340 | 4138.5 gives 441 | 250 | 191.2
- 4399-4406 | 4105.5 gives 495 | 265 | 229.9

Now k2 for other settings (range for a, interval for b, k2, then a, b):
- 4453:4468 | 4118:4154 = -28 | 281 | 224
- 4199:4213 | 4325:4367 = 11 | 237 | 258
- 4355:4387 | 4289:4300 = -32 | 278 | 214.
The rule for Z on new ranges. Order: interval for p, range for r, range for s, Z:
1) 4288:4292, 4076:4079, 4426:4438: 1.01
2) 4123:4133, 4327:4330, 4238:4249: 1.05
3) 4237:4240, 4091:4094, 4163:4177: 0.98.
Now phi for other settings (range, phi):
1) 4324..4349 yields 4347.0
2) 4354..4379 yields 4365.0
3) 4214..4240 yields 4219.5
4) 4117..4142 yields 4120.5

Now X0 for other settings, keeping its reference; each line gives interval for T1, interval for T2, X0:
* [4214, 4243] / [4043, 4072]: 169.8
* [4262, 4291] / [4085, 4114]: 163.0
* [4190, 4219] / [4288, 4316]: -90.3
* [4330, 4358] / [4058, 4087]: 275.8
